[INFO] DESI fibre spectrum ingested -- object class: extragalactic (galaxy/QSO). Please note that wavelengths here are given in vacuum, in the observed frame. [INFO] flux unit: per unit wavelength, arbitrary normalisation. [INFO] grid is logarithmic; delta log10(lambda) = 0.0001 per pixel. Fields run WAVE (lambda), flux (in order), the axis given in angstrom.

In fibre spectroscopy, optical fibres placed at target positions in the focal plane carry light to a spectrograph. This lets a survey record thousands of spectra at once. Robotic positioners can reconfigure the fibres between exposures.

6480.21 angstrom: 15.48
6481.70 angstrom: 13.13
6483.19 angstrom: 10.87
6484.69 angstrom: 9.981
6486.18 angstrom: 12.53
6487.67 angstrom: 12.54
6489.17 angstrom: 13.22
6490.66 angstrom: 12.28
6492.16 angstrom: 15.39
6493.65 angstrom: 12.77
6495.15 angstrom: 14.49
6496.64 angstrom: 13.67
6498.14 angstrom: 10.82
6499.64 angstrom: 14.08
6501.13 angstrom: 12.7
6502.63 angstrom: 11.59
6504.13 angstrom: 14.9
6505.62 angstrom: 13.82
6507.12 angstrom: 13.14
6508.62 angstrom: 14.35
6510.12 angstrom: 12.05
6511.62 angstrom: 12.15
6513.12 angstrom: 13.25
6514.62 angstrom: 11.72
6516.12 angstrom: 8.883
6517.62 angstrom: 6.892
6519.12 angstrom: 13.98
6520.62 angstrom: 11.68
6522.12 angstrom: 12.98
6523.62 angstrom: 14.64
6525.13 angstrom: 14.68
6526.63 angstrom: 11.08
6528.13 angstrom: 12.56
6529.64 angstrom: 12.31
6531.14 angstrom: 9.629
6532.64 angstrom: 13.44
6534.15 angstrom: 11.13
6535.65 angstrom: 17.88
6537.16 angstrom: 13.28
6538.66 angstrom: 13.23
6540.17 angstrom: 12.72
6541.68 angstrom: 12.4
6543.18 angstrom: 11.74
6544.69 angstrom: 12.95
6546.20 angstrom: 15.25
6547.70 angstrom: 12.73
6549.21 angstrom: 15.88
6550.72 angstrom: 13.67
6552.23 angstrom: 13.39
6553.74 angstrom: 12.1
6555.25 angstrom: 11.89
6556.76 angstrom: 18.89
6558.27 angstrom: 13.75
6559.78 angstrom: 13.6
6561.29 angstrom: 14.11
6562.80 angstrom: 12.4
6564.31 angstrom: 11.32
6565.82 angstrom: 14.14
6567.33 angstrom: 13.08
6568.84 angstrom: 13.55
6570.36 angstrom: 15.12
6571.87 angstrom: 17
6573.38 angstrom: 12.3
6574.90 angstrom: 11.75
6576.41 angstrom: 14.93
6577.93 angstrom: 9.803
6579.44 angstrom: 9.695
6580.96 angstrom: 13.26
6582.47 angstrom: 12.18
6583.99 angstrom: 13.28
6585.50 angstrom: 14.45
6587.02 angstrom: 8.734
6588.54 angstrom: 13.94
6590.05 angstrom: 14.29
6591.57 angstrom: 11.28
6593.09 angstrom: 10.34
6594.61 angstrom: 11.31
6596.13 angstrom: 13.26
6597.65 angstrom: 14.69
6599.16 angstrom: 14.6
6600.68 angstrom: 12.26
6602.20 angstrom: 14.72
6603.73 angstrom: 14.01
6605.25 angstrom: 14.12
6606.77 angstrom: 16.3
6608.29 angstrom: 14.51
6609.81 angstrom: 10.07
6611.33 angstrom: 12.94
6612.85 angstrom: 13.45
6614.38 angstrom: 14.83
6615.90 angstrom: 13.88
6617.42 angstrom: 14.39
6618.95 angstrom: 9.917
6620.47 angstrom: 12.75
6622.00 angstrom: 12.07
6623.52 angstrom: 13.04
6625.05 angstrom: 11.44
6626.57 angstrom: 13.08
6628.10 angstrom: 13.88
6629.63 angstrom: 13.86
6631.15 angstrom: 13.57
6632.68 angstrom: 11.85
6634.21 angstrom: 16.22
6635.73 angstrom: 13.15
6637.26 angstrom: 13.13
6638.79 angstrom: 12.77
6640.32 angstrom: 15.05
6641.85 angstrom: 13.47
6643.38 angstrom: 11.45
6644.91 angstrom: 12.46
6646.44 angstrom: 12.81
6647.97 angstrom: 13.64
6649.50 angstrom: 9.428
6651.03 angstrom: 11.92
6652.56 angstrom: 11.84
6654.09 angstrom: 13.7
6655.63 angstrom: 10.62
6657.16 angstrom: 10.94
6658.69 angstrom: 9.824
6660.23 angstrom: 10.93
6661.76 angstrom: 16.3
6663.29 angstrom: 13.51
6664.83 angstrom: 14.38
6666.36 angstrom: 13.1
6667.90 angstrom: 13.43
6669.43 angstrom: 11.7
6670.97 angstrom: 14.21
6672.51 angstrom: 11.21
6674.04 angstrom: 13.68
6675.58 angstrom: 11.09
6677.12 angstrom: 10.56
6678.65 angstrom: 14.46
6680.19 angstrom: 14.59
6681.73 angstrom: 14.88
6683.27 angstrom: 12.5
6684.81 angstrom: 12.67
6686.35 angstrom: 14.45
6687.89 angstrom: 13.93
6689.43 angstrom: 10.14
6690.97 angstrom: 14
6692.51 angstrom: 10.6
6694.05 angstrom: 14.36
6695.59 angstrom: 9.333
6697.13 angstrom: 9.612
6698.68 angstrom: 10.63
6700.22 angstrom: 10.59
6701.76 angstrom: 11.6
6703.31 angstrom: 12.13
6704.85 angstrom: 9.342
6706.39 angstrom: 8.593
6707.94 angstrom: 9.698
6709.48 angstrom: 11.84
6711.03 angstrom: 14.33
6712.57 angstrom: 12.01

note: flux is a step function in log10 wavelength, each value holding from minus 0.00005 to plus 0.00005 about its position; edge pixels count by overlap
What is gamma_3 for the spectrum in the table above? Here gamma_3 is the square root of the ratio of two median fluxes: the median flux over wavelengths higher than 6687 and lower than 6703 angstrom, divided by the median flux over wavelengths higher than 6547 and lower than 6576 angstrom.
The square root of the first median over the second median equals 0.89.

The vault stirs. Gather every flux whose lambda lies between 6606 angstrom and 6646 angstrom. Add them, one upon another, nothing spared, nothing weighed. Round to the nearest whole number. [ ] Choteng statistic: 344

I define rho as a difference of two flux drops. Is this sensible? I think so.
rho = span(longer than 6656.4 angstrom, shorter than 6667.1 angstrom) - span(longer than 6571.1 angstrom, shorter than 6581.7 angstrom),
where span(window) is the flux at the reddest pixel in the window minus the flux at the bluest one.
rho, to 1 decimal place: 5.9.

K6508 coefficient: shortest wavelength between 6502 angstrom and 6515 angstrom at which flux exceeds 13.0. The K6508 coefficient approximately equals 6504.13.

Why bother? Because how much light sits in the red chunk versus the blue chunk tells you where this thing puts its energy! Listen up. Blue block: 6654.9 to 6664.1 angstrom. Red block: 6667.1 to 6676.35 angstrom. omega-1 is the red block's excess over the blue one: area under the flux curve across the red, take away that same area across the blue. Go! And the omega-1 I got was 5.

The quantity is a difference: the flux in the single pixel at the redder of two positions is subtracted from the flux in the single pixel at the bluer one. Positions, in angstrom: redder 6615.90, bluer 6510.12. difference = -1.8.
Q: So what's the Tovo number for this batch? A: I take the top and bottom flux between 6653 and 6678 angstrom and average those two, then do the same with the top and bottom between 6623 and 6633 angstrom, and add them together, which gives 25.7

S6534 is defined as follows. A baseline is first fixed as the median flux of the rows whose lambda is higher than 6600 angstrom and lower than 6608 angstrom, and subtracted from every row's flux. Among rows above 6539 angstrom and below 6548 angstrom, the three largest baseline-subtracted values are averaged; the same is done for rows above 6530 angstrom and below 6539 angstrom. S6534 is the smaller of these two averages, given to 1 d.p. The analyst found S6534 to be -0.5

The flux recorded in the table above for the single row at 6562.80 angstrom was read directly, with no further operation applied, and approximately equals 12.4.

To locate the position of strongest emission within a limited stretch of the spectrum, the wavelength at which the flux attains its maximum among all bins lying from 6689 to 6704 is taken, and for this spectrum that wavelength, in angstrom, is 6694.05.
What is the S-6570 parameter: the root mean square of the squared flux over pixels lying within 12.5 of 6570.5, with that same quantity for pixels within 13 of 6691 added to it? 344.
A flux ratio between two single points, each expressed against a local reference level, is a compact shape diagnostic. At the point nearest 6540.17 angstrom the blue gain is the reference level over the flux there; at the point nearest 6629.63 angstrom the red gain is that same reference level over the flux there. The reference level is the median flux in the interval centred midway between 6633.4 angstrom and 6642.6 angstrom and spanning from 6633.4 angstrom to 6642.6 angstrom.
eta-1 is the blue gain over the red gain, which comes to 1.09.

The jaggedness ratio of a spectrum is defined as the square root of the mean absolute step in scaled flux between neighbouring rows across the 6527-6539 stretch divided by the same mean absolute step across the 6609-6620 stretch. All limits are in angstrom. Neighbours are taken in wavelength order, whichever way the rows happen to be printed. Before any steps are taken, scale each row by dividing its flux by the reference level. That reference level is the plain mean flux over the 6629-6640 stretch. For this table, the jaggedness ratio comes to 1.3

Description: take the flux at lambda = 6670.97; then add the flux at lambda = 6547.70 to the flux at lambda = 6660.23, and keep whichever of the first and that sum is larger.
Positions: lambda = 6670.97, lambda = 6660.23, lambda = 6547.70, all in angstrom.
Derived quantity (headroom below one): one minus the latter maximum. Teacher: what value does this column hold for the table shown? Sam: -22.7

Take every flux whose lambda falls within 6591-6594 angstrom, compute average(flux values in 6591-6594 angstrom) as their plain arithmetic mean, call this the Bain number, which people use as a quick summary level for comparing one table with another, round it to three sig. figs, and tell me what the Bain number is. 10.8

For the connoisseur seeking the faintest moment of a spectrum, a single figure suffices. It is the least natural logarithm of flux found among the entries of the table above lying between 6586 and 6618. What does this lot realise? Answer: 2.17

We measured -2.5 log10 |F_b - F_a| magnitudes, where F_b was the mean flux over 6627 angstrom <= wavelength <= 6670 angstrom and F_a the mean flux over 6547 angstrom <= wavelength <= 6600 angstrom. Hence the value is 1.2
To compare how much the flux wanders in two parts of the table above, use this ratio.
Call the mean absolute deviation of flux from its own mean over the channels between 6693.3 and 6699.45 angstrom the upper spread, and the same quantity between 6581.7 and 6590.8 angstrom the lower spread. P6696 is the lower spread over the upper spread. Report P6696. 0.93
